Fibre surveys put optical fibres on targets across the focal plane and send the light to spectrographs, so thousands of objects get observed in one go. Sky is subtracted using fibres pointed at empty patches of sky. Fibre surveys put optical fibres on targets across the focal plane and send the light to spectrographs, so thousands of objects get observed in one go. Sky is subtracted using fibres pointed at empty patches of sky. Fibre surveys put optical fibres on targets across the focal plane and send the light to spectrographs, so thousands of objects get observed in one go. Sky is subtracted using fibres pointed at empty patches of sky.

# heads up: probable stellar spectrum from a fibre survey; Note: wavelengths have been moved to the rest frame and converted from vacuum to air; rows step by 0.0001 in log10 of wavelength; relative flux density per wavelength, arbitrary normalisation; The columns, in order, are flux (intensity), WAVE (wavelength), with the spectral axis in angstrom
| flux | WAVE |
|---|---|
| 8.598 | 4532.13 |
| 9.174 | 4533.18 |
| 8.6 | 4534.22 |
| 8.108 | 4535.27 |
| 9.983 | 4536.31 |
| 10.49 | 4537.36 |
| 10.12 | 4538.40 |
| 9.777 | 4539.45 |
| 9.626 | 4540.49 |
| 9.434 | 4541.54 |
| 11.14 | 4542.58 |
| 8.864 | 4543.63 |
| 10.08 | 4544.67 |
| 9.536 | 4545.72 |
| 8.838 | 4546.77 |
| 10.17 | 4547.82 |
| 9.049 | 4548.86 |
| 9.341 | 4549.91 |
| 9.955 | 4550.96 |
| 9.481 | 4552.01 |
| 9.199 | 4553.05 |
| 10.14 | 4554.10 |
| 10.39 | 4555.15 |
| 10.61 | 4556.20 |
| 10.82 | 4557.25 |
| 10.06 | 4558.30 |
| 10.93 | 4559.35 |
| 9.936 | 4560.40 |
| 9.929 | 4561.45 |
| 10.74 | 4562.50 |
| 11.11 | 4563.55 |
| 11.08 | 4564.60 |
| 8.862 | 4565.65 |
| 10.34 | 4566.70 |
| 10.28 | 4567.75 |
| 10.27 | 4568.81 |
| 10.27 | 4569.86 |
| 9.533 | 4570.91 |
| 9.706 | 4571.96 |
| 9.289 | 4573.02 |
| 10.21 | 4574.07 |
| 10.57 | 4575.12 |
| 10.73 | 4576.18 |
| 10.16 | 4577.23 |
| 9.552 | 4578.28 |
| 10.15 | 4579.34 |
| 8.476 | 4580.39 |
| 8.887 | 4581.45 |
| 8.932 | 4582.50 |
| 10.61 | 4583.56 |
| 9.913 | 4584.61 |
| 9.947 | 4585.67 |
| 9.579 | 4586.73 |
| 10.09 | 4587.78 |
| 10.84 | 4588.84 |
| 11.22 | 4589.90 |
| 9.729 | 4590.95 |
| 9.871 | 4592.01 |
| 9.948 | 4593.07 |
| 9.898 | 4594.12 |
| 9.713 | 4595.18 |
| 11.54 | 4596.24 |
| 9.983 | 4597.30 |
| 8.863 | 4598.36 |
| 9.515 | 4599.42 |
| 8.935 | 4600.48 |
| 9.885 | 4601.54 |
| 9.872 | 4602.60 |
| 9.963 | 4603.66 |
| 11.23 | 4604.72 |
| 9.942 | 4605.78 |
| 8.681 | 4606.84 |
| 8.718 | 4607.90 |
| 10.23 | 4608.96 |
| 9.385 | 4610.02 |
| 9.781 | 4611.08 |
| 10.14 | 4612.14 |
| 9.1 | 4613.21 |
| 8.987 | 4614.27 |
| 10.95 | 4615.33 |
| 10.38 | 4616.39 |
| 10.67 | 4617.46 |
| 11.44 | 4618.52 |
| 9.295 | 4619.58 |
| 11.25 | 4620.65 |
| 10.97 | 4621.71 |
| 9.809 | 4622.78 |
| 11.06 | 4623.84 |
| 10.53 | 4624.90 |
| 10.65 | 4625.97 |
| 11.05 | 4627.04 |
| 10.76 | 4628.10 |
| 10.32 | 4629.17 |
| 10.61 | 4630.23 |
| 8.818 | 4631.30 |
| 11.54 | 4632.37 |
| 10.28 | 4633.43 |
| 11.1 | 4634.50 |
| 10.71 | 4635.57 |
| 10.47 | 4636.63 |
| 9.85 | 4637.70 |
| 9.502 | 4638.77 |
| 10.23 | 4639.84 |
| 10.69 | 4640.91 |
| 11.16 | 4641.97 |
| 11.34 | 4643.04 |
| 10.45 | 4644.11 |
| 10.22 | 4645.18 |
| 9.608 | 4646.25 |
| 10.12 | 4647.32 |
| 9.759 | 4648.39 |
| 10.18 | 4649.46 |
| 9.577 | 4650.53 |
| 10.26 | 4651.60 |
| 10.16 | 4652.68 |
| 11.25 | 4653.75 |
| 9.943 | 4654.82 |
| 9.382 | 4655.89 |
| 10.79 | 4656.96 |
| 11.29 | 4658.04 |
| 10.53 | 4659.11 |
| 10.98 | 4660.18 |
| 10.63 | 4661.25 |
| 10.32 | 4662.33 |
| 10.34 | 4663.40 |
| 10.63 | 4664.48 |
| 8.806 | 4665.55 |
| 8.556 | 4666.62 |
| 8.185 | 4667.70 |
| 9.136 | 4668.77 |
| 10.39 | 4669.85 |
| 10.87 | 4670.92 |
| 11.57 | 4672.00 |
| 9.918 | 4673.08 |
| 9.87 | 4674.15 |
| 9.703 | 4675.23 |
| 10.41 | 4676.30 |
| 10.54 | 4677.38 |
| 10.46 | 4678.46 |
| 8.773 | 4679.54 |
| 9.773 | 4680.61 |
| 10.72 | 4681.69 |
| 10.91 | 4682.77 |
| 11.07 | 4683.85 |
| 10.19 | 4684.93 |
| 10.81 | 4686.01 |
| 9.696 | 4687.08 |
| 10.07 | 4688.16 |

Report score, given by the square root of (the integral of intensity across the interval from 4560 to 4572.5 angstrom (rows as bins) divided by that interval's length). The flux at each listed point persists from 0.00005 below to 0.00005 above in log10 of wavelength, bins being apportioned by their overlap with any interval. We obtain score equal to 3.19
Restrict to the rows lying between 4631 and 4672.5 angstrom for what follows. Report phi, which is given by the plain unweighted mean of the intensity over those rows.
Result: 10.2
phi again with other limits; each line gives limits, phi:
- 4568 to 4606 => 9.9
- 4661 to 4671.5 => 9.8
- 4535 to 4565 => 10.0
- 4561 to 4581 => 10.1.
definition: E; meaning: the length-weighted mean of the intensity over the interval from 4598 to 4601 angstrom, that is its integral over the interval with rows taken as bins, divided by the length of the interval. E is 9.1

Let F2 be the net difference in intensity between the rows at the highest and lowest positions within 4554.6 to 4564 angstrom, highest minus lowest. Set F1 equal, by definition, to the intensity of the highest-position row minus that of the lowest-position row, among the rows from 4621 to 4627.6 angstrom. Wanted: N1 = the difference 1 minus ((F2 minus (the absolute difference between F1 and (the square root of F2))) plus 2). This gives -0.95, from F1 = 0.1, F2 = 0.7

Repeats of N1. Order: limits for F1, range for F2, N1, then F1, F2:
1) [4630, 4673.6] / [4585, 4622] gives -0.32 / -0.7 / 1.0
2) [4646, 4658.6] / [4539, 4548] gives -0.34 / 1.7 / 0.4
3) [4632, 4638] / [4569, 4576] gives 0.94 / -1.7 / 0.3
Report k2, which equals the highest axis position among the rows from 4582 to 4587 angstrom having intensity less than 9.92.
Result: 4586.73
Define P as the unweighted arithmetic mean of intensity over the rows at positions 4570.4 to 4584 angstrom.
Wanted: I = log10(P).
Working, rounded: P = 9.75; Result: 0.99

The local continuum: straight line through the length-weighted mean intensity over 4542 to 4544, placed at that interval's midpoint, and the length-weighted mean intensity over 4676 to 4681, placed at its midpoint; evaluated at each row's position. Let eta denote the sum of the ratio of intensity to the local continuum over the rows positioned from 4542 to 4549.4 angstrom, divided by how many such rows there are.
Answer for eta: 0.96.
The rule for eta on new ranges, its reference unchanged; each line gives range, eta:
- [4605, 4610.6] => 0.94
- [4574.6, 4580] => 1.02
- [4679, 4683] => 1.01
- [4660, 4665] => 1.06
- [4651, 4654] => 1.06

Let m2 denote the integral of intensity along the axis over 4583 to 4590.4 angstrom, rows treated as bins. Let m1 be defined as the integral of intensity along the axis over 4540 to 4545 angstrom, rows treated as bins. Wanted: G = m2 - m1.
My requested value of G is 27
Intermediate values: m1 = 49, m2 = 76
